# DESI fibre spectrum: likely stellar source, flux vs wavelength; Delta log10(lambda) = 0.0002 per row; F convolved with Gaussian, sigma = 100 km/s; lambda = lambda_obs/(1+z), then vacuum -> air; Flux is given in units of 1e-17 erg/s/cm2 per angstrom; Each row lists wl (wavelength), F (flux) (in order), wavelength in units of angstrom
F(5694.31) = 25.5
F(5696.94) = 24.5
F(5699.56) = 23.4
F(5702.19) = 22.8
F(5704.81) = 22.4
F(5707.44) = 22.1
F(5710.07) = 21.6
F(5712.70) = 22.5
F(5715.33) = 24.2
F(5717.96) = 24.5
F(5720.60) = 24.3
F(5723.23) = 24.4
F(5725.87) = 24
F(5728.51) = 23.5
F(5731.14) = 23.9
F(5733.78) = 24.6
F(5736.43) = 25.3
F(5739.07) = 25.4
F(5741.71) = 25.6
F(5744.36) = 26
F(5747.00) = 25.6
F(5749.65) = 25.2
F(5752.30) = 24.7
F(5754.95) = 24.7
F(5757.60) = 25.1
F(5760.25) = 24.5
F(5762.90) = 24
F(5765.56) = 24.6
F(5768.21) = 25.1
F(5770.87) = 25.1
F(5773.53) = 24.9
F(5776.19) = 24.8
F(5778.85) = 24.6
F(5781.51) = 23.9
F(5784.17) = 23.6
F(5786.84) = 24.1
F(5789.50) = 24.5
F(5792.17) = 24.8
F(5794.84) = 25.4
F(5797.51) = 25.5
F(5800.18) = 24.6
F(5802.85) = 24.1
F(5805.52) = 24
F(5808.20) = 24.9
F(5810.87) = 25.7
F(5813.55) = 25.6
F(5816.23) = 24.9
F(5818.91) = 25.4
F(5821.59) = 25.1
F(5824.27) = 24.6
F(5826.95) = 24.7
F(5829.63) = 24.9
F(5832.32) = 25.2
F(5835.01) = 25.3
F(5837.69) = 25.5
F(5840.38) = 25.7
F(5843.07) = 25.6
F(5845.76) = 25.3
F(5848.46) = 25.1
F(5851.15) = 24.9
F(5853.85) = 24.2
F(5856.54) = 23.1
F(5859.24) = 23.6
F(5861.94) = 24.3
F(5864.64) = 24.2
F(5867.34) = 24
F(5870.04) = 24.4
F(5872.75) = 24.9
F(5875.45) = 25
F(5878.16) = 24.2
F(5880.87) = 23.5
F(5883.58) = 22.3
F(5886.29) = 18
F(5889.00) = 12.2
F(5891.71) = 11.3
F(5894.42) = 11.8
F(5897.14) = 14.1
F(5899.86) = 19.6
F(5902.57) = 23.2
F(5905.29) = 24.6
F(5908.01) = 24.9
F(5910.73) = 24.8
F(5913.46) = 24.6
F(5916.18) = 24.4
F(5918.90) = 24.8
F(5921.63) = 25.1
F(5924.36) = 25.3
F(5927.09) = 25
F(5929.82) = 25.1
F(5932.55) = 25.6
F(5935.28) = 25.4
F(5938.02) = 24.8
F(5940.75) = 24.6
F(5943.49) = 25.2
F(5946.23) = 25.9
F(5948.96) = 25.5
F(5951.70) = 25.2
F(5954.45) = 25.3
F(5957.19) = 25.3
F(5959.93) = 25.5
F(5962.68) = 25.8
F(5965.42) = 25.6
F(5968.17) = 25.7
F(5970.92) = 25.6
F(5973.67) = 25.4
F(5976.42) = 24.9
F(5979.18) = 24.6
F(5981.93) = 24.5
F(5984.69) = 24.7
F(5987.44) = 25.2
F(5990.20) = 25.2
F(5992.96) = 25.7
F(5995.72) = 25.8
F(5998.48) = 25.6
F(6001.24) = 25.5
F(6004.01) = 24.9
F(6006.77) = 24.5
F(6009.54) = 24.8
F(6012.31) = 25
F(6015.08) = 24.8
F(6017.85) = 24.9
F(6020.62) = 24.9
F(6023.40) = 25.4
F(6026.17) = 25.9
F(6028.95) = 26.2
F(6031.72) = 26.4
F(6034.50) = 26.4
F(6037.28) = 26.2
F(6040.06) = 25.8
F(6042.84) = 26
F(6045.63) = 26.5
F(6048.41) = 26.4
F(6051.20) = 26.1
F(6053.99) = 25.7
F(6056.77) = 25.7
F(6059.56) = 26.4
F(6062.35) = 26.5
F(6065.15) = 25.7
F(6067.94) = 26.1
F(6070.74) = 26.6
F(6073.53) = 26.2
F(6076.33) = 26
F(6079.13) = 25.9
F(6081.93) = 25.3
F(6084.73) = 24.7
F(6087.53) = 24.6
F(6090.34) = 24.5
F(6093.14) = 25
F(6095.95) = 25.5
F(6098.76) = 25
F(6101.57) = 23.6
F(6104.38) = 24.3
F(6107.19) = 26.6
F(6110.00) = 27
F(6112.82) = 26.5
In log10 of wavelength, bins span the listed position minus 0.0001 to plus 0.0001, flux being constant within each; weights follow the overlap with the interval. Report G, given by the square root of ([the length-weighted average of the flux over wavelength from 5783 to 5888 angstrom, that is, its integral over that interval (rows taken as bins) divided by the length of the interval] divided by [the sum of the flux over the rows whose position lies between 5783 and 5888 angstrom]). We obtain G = 0.16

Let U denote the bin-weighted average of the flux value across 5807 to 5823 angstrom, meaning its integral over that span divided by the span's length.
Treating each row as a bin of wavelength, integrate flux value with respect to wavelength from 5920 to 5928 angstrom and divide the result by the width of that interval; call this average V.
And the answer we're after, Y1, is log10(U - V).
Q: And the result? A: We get -0.8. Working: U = 25.3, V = 25.1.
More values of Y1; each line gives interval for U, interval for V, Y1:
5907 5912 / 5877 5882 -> 0.0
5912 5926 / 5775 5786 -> -0.2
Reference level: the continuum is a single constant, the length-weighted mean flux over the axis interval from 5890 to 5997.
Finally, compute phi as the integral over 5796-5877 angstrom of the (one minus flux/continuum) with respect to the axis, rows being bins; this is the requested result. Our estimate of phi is -3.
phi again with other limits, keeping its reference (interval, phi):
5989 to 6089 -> -7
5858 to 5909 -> 6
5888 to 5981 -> 2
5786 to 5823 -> -1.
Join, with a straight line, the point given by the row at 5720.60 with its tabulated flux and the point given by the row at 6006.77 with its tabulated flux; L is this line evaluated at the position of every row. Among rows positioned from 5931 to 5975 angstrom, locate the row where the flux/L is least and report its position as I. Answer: 5940.75 angstrom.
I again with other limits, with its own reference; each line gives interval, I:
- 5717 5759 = 5728.51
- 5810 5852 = 5824.27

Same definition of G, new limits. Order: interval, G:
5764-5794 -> 0.30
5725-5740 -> 0.41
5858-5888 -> 0.30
